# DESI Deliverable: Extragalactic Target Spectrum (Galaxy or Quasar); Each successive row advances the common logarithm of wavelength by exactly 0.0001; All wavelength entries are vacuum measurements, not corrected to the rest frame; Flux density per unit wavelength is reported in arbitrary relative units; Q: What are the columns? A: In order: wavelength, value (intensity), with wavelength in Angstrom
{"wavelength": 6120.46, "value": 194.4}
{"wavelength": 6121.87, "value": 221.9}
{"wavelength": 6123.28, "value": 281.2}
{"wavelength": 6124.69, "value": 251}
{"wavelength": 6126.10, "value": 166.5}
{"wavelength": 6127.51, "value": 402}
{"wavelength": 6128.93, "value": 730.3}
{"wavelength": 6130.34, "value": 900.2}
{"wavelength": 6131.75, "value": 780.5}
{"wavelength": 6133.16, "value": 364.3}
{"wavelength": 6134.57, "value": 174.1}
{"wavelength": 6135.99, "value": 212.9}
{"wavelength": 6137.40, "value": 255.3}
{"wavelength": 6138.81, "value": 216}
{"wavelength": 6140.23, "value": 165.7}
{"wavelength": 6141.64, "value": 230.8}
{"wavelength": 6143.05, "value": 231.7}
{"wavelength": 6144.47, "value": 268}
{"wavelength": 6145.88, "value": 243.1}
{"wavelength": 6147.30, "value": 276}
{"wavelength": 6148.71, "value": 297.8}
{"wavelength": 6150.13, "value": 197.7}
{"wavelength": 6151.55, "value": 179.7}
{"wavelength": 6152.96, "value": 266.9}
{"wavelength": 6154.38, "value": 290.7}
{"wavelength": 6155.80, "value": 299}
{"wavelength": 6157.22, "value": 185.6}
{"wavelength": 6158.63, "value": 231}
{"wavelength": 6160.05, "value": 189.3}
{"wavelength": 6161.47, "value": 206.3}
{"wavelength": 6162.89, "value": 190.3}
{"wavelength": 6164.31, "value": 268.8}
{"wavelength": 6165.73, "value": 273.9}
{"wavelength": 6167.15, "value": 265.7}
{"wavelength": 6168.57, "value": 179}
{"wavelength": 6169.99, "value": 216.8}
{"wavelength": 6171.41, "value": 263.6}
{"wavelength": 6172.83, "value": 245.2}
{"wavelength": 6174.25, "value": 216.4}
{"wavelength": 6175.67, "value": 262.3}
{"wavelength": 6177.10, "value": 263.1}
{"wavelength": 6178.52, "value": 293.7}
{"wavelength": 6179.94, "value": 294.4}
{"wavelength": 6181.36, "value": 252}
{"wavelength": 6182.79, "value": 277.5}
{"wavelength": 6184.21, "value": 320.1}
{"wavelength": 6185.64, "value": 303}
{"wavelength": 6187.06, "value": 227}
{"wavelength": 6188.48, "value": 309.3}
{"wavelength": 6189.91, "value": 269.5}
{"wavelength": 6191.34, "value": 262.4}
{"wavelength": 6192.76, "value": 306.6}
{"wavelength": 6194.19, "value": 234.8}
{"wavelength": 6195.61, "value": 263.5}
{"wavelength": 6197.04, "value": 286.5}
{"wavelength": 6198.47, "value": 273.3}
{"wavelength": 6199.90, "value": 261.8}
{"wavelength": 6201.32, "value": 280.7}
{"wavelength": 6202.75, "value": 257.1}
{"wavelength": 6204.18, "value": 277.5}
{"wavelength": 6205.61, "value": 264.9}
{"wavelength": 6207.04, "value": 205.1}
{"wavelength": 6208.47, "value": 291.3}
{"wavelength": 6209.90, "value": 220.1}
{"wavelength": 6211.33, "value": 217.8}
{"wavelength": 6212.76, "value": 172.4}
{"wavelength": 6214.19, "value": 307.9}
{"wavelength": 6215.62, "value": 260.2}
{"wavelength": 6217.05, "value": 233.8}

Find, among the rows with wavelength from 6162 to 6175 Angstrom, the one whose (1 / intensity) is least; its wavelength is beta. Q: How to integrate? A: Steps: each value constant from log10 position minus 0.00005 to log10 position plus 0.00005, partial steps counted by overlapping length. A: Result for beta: 6165.73 Angstrom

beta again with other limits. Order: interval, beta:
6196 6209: 6208.47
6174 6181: 6179.94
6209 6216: 6214.19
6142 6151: 6148.71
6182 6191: 6184.21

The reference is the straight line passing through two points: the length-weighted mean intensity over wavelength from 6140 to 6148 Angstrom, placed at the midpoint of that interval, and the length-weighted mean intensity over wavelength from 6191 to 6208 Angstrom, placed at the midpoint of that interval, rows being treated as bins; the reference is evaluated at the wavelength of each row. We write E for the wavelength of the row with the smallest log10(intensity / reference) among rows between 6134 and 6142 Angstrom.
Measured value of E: 6140.23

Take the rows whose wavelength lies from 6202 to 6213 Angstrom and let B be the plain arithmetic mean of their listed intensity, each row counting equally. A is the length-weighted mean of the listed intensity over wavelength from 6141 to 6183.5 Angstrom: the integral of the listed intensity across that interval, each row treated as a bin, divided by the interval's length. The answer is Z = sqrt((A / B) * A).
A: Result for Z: 15.9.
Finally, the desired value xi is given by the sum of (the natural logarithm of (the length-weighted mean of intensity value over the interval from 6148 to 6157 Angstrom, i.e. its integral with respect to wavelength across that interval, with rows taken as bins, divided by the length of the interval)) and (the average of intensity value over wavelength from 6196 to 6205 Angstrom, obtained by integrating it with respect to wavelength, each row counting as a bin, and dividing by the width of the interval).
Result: 278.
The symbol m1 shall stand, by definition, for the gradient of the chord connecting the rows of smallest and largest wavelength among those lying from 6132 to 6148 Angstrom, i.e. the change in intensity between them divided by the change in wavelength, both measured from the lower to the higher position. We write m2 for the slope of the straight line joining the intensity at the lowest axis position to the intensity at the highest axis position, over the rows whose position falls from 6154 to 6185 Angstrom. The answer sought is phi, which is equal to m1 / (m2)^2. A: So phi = -6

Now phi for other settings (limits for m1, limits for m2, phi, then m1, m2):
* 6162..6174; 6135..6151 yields 5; 5.5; -1.1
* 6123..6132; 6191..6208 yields 4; 58.9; -3.6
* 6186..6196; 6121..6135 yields 0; 4.3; -3.8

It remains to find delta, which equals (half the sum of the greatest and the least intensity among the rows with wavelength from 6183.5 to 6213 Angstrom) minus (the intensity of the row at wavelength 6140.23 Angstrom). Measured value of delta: 81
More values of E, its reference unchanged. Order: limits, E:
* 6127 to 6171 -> 6140.23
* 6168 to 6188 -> 6168.57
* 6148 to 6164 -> 6151.55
